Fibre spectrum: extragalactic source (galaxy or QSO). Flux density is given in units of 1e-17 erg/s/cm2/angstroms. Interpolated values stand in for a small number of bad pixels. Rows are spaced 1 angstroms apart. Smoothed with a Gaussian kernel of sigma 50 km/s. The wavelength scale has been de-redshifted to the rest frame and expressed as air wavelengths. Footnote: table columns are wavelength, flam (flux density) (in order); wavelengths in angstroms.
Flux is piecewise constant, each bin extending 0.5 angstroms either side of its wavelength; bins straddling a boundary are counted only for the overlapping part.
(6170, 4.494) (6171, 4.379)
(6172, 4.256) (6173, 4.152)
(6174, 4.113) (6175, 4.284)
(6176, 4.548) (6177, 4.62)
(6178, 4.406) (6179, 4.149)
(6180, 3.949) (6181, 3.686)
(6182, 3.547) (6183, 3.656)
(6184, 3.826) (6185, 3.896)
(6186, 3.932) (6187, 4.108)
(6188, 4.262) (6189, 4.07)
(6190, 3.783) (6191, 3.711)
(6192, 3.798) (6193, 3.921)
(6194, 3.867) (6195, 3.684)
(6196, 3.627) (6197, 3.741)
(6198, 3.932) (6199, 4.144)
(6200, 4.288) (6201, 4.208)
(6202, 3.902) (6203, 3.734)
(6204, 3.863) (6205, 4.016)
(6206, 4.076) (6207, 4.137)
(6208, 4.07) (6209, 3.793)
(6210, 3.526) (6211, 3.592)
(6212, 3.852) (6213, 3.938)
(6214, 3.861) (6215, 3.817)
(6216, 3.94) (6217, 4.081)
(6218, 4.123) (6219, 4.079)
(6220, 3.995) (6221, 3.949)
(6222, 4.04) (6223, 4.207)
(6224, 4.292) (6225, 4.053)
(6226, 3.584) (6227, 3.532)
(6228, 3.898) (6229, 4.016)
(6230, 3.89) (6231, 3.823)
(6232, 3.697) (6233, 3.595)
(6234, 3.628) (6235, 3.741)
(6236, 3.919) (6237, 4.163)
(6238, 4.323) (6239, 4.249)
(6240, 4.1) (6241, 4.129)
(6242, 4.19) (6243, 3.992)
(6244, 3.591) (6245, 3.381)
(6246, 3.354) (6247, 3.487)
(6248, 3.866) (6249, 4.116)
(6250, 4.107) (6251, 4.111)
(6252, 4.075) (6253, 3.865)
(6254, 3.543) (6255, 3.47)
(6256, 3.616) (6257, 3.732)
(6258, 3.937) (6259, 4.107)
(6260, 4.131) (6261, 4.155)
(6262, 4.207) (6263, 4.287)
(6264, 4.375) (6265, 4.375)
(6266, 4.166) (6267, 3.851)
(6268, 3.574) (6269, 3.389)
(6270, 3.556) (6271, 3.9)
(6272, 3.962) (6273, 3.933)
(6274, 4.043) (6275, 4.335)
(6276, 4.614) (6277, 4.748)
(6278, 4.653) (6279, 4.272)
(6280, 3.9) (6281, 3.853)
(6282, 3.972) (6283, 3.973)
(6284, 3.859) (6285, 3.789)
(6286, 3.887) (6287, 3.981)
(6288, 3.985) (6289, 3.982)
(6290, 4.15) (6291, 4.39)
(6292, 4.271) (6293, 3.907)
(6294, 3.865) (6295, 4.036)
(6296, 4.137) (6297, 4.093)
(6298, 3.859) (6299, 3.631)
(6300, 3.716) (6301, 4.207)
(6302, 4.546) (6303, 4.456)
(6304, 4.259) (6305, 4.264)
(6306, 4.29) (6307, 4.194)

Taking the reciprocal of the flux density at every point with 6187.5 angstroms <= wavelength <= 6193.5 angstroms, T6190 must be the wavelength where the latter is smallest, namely 6188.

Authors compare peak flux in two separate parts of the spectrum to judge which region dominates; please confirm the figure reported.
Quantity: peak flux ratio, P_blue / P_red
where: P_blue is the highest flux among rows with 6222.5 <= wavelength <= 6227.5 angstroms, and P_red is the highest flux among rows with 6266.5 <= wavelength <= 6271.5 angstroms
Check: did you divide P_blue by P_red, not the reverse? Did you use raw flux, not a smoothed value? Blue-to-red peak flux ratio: 1.10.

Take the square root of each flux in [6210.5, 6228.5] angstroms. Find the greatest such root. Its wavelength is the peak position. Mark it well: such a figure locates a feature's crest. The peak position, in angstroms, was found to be 6224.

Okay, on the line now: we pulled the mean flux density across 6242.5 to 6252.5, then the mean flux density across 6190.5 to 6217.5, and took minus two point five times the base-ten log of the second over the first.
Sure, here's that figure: -0.02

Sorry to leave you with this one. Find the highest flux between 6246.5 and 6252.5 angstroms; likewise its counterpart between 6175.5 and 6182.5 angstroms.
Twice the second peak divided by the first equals 2.2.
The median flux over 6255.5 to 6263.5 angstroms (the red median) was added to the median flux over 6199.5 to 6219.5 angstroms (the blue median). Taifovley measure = 8.06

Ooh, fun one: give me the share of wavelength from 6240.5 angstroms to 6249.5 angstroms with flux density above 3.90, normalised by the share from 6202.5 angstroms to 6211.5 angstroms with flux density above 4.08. 4.0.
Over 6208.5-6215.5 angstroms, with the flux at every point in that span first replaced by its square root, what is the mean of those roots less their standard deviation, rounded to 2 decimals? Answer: 1.90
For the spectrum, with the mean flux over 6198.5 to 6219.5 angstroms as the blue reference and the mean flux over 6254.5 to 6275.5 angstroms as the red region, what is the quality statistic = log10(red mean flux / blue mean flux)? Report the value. 0.000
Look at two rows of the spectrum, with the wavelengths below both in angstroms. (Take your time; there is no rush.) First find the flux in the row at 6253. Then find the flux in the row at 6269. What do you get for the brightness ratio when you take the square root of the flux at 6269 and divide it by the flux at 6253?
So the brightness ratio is 0.476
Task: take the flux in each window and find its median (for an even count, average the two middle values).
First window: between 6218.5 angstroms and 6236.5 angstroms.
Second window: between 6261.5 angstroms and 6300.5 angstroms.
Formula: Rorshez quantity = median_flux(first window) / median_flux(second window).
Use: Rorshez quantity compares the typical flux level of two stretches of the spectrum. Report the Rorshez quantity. 0.98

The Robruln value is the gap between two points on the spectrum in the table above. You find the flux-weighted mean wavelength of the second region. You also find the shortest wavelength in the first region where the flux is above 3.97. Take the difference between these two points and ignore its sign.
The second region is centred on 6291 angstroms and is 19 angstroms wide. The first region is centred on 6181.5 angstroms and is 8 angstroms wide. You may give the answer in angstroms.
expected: 113.0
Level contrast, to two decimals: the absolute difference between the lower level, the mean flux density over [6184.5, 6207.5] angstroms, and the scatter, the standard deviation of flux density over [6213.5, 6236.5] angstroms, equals 3.74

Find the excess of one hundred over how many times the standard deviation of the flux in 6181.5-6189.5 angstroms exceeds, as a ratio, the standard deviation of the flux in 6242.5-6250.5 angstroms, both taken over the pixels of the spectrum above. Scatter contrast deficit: 99.26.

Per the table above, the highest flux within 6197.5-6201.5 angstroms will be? 4.288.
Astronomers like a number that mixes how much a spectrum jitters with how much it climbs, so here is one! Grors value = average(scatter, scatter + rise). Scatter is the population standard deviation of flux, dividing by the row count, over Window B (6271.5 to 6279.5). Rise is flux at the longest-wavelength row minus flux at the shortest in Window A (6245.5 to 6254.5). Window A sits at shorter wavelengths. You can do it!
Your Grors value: 0.40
